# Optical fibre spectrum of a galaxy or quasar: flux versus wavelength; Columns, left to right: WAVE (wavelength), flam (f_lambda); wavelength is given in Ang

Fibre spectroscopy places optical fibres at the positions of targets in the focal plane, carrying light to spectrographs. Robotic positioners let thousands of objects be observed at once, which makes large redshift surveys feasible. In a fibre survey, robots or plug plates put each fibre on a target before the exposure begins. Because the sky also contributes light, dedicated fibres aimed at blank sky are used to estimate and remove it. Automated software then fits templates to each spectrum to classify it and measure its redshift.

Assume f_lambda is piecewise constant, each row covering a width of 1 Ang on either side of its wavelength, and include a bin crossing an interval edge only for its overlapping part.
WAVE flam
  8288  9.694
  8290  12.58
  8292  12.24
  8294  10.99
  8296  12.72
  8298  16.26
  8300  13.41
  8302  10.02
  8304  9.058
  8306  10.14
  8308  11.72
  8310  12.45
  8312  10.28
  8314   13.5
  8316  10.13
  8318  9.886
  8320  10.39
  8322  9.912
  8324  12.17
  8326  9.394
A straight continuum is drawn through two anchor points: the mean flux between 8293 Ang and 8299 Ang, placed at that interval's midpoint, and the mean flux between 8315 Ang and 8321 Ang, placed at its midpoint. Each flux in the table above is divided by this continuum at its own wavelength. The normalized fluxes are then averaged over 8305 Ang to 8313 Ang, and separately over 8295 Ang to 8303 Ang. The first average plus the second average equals 1.99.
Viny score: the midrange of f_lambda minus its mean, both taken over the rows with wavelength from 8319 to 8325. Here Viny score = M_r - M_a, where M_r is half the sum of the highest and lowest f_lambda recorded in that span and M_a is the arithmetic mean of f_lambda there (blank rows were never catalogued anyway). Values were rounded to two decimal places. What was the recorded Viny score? 0.22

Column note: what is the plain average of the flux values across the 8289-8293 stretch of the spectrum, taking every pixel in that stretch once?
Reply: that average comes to 12.4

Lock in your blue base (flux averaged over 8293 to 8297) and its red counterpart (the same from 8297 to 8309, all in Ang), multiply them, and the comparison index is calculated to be 140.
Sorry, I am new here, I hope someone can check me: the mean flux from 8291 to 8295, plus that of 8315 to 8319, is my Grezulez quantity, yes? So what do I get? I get 21.6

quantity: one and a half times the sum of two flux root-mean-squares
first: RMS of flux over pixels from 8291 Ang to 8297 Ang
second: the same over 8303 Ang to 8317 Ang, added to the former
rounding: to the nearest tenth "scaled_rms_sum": 34.7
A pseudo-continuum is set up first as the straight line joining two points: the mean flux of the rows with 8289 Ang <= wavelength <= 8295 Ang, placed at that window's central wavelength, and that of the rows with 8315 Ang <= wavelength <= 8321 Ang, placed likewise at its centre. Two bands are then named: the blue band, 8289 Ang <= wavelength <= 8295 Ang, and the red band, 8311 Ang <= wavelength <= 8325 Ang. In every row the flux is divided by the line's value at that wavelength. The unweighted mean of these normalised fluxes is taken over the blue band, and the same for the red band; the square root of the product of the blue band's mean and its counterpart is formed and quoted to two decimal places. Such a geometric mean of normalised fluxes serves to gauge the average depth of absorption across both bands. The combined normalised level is 1.04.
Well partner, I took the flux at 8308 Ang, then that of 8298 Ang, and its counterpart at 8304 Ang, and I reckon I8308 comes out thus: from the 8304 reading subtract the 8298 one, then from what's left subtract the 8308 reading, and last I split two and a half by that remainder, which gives -0.132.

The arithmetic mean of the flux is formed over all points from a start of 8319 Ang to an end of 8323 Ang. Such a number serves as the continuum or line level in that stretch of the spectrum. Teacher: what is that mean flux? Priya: 10.2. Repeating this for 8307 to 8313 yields 11.5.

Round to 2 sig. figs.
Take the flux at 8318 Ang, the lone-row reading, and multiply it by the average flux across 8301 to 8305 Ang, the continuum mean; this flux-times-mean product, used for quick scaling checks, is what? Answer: 94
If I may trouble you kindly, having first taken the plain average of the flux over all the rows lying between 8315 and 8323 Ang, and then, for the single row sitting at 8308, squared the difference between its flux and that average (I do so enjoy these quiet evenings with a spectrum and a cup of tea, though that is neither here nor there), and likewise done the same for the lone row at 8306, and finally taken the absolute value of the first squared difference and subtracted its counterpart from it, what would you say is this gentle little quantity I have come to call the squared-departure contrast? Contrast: 2.7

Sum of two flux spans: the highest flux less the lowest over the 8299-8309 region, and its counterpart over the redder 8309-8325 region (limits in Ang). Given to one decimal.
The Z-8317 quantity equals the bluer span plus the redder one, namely 8.0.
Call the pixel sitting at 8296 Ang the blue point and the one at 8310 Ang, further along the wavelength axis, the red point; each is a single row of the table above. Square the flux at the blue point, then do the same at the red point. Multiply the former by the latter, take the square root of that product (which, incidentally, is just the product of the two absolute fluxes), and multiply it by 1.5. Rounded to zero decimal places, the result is 238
